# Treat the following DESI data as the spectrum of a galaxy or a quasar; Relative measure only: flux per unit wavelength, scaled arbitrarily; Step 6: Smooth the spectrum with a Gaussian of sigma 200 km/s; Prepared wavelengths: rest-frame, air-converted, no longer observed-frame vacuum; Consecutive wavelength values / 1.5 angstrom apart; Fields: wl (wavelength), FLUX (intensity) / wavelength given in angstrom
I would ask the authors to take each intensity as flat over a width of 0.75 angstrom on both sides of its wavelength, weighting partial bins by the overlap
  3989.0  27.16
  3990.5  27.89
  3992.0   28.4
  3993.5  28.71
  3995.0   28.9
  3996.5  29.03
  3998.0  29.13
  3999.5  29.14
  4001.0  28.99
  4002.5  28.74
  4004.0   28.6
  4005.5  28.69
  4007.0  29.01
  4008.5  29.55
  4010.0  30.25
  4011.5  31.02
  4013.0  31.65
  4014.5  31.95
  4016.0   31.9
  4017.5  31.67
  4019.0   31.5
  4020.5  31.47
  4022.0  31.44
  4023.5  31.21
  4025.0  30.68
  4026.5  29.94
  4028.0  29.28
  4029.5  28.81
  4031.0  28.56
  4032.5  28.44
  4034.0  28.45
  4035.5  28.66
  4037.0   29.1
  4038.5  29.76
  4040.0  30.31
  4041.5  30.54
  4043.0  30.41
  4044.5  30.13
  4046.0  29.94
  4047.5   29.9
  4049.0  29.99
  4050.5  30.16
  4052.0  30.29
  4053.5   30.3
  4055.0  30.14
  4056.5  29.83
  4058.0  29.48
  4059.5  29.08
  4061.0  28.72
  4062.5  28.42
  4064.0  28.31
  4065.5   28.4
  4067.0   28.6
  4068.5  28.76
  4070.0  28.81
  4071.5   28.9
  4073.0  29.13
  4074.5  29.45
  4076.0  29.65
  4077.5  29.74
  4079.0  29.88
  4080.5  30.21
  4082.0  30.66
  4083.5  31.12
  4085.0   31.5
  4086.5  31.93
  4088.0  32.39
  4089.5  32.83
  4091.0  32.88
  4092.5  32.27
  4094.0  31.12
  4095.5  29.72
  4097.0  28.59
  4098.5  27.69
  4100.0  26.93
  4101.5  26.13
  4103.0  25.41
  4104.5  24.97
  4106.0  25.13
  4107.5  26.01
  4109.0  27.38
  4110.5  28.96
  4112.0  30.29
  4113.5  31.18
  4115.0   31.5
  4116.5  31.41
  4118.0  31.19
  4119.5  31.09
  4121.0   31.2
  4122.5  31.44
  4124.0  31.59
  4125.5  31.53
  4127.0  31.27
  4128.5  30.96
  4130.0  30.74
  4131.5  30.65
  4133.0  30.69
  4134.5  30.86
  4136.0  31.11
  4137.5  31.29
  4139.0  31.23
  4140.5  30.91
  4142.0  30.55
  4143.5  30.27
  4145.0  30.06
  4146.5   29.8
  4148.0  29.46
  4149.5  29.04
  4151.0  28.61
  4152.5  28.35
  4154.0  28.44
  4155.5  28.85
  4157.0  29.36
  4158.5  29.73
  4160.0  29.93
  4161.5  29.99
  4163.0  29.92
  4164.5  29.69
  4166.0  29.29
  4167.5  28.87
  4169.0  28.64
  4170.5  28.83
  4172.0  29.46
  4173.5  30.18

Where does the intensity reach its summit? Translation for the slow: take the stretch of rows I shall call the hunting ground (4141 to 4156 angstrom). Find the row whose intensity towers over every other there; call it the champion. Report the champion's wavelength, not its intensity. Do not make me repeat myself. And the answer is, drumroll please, 4142.0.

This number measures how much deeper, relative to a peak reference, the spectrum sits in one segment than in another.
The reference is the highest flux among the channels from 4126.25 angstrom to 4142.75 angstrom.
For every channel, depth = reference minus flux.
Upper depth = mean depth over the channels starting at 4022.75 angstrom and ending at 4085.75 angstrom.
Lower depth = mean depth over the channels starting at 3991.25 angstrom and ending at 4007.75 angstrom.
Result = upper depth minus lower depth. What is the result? -0.76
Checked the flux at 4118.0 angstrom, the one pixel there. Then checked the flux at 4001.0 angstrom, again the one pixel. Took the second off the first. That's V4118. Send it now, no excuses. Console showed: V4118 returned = 2.2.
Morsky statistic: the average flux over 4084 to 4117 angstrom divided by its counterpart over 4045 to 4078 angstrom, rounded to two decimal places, 1.00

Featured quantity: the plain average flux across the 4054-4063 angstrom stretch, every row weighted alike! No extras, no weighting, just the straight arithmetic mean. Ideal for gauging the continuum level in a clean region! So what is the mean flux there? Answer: 29.3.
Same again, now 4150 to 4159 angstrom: 28.9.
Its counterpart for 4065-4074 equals 28.8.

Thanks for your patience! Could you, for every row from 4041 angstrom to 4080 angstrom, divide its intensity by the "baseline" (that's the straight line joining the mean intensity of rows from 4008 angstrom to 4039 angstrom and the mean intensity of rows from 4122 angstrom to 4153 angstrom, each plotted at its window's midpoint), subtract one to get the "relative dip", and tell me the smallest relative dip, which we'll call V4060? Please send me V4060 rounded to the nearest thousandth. -0.067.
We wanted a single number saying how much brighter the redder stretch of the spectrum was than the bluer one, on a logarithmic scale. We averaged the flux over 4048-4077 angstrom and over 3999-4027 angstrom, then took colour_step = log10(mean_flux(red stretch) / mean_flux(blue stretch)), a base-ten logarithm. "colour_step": -0.016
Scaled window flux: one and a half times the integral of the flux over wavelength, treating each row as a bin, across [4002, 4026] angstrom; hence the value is 1101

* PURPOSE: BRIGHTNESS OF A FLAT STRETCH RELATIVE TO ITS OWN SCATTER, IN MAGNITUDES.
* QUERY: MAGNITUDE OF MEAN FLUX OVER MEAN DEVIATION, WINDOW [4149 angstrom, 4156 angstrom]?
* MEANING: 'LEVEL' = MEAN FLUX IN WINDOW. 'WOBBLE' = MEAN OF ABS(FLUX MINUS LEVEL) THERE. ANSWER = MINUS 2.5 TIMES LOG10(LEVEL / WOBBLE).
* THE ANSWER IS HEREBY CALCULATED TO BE -5.2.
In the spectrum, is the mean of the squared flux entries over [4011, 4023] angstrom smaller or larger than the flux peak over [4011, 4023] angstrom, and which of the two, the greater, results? 997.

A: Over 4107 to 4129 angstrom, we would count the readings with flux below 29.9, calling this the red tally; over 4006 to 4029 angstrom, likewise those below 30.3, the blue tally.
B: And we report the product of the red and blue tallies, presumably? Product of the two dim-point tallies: 15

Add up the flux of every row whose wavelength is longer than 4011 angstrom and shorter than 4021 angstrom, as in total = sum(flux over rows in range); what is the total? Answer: 221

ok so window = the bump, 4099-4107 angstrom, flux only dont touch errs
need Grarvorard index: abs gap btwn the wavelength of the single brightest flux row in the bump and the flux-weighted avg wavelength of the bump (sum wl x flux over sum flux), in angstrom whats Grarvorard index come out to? 2.9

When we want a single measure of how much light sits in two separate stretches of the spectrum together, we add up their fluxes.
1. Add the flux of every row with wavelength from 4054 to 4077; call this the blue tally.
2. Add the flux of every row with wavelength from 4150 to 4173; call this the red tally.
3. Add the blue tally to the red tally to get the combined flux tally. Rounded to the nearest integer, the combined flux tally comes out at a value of 874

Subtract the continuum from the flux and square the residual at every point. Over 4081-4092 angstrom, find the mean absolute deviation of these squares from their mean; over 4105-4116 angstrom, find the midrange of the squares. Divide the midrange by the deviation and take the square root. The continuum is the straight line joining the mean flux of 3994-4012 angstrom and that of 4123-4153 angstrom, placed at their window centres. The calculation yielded 2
